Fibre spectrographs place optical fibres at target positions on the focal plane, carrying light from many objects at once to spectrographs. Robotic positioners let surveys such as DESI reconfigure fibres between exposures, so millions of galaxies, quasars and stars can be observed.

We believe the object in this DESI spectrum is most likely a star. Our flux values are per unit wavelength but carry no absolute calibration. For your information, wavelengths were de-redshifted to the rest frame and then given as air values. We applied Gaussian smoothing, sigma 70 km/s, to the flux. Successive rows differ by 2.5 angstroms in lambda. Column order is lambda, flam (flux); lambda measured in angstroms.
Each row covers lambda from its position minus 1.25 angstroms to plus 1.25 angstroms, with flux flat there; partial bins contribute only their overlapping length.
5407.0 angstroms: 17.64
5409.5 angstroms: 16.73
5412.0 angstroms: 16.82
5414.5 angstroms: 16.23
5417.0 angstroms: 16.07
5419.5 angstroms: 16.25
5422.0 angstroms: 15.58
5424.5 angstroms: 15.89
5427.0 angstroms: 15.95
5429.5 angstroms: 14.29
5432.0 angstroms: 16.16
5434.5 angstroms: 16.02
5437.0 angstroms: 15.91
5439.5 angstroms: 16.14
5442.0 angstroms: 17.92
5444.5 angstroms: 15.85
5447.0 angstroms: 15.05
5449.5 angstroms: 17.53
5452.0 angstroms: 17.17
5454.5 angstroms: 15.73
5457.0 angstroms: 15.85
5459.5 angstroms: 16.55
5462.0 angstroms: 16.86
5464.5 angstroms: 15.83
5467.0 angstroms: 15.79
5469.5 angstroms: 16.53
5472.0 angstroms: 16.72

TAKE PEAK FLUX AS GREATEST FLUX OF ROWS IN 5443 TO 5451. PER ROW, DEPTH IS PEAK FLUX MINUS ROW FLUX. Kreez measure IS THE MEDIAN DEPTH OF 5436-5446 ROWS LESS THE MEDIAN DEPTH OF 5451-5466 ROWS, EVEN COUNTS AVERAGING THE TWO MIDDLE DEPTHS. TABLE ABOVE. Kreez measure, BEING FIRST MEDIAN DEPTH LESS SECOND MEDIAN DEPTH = 0.175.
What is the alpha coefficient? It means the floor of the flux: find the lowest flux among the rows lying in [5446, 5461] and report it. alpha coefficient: 15.05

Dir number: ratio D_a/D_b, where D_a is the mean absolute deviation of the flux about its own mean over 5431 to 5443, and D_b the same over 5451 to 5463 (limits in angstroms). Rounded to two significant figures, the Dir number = 1.2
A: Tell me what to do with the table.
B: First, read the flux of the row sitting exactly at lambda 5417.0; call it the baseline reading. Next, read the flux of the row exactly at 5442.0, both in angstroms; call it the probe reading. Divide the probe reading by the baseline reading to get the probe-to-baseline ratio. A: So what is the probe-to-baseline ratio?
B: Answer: 1.12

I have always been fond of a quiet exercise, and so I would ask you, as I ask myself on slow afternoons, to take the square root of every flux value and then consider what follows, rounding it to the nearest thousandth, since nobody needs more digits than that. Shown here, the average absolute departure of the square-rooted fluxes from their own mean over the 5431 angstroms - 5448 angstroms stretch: 0.062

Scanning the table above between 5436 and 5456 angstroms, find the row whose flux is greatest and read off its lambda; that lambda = 5442.0 angstroms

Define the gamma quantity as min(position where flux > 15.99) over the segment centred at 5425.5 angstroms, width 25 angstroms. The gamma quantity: 5414.5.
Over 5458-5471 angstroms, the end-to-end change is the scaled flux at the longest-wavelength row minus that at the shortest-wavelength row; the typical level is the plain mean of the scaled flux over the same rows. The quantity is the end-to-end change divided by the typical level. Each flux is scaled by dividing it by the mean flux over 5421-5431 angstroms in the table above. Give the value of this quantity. 0.00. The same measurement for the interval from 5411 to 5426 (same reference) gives -0.06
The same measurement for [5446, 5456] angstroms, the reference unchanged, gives 0.04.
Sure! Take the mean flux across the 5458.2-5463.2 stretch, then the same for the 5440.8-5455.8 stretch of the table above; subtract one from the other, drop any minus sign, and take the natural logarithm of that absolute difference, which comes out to -1.8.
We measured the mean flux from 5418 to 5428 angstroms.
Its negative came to -15.92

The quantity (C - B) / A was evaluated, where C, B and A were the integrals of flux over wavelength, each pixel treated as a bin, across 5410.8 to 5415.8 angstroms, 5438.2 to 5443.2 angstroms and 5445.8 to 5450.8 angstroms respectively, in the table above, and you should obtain -0.03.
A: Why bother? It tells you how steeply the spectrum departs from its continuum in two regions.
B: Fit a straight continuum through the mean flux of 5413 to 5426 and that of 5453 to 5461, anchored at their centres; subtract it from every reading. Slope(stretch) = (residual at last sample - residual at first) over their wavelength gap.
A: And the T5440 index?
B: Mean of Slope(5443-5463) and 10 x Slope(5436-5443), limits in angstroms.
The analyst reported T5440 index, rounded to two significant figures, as 2.0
